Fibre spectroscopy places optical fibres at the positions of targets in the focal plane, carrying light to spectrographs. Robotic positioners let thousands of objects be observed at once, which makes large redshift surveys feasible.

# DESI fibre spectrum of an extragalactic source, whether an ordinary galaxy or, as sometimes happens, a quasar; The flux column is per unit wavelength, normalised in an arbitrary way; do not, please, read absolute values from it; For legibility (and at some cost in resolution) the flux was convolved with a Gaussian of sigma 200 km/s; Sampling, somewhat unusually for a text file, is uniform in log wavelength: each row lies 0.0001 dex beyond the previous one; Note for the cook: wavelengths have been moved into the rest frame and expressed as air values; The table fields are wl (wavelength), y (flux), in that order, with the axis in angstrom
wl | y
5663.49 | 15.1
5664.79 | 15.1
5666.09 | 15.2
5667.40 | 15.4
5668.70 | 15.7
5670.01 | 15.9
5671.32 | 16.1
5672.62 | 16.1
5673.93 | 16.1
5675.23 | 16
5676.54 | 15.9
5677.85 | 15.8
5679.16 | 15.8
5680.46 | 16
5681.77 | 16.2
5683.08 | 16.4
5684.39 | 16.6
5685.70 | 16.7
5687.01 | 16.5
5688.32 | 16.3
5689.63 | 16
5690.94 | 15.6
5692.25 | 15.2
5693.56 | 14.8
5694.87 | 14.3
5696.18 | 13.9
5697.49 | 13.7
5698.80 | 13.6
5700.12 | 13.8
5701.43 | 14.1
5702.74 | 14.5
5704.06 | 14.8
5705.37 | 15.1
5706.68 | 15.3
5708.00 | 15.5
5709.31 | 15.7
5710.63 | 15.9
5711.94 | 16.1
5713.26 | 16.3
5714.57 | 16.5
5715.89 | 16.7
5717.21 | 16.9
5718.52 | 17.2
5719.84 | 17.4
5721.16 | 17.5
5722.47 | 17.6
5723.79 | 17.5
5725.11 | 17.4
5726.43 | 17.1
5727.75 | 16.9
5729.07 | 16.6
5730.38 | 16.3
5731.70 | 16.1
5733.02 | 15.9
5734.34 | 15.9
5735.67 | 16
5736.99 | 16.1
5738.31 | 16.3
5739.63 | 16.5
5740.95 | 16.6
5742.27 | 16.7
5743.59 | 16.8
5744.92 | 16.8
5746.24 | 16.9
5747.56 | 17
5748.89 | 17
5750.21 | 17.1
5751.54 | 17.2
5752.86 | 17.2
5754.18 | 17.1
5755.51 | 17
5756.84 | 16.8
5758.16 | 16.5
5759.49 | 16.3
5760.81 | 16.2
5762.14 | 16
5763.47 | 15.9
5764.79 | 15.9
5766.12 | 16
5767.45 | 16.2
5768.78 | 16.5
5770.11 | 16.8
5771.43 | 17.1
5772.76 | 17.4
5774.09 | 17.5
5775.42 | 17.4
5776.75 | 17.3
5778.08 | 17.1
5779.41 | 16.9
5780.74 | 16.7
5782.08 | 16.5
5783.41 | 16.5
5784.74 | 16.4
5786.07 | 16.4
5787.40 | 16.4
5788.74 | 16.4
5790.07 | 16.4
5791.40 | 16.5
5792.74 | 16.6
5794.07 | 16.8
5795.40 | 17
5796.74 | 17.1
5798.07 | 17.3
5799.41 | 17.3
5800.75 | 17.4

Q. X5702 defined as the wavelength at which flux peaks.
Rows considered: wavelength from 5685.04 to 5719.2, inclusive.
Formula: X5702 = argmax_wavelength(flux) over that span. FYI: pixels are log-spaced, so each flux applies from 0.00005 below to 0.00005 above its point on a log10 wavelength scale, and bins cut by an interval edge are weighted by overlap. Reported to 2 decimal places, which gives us 5718.52 angstrom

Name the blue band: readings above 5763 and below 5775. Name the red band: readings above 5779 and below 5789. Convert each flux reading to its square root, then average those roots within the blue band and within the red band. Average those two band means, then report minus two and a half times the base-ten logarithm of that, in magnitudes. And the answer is -1.52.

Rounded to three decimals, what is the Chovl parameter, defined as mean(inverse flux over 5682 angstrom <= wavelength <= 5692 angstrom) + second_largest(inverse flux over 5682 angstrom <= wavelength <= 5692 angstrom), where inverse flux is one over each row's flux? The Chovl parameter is 0.124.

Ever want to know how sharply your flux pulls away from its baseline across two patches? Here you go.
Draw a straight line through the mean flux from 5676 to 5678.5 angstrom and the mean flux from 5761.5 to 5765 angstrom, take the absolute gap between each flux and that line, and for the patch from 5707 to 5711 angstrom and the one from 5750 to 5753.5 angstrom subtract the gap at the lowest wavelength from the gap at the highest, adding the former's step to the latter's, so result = -0.3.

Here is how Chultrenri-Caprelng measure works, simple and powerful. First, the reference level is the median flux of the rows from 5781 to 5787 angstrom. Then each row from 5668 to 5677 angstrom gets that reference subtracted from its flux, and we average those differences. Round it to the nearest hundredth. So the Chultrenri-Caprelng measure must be -0.48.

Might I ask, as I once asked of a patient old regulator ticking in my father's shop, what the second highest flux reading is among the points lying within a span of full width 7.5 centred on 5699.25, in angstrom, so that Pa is 14.1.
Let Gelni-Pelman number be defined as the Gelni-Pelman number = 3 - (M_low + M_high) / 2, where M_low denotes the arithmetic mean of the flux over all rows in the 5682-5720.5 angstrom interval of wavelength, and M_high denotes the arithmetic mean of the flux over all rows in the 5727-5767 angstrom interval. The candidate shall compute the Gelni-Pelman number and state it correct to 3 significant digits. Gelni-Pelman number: -13.0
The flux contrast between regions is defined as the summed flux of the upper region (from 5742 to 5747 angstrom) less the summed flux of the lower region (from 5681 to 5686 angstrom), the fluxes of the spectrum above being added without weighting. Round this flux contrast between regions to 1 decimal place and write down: 1.3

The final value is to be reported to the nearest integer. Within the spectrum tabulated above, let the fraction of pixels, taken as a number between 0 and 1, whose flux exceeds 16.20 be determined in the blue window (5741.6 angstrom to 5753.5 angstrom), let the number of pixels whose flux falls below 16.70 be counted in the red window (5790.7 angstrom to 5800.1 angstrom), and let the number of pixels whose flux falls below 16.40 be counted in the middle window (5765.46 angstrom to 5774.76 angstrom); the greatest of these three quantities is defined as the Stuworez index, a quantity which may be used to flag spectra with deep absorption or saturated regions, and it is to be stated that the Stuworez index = 2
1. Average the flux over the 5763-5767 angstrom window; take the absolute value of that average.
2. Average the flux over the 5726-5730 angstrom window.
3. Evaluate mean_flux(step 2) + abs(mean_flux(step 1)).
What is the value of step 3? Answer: 32.8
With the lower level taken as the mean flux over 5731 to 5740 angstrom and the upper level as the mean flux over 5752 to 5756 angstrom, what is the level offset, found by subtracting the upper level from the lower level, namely -1.0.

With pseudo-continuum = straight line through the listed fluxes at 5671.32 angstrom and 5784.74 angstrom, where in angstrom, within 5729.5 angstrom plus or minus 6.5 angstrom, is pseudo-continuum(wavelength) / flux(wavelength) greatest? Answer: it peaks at 5734.34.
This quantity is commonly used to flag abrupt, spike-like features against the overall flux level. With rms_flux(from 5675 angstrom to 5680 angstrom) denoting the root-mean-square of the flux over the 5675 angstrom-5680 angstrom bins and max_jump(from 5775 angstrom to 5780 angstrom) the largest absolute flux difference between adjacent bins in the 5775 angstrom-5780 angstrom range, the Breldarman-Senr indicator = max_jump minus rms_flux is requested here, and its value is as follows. -15.7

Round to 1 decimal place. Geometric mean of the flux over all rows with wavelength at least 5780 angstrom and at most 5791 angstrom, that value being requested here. 16.5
